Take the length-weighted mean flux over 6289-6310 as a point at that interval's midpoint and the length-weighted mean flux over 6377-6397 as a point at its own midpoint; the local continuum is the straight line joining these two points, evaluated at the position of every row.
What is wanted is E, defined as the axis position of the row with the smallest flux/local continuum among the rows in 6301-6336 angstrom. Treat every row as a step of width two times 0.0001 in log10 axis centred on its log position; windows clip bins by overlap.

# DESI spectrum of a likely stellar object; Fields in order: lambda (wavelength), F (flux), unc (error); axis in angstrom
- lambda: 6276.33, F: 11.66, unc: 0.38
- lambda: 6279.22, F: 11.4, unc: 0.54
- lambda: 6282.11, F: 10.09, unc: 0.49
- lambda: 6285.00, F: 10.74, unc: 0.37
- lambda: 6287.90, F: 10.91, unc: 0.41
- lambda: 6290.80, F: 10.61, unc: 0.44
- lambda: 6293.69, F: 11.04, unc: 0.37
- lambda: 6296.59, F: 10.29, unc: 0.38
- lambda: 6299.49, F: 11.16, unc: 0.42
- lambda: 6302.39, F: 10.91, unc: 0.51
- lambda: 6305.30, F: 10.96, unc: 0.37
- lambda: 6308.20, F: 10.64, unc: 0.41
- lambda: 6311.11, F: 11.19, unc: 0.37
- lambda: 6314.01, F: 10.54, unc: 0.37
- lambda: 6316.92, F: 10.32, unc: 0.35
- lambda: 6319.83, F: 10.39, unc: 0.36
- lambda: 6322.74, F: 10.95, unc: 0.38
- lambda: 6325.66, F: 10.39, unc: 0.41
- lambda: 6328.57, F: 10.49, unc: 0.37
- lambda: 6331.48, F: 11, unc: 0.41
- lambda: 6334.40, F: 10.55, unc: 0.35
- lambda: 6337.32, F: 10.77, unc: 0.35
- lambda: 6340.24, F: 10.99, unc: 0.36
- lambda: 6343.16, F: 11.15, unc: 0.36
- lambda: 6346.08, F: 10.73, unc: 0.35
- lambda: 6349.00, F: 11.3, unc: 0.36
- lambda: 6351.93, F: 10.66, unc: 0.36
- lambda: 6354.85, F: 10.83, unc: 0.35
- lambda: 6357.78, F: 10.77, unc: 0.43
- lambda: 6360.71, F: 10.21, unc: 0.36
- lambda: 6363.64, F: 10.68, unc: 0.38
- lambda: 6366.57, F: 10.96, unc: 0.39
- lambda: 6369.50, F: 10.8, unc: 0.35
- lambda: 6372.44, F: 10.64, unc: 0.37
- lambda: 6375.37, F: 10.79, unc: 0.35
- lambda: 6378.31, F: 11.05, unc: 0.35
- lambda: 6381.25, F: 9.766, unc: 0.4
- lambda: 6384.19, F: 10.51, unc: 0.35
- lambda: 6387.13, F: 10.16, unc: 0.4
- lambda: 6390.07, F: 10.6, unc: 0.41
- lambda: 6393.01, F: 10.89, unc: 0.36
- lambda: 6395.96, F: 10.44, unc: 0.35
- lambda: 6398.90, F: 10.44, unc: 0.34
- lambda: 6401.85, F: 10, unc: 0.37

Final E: 6316.92 angstrom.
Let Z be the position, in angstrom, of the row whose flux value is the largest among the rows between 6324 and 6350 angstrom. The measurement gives 6349.00 angstrom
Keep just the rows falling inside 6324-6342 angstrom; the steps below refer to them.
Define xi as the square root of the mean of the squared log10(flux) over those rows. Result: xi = 1.03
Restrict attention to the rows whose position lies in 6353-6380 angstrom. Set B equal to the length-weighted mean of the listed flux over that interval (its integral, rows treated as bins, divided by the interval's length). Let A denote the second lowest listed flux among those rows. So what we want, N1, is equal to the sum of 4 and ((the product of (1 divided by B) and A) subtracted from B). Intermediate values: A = 10.64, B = 10.7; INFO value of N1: 13.75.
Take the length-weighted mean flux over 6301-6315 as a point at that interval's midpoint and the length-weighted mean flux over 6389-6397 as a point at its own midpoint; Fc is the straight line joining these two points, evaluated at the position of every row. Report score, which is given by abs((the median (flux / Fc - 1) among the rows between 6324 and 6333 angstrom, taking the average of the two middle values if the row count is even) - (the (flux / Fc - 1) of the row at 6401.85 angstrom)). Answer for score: 0.030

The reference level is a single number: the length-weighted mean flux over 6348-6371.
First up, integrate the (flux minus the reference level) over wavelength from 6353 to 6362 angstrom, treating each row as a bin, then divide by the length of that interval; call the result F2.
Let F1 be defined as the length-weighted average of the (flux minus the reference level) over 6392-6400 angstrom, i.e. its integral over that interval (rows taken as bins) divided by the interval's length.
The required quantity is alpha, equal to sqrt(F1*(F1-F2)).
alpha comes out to 0.08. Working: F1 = -0.2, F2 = -0.15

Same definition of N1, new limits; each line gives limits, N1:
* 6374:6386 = 13.51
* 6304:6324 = 13.74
